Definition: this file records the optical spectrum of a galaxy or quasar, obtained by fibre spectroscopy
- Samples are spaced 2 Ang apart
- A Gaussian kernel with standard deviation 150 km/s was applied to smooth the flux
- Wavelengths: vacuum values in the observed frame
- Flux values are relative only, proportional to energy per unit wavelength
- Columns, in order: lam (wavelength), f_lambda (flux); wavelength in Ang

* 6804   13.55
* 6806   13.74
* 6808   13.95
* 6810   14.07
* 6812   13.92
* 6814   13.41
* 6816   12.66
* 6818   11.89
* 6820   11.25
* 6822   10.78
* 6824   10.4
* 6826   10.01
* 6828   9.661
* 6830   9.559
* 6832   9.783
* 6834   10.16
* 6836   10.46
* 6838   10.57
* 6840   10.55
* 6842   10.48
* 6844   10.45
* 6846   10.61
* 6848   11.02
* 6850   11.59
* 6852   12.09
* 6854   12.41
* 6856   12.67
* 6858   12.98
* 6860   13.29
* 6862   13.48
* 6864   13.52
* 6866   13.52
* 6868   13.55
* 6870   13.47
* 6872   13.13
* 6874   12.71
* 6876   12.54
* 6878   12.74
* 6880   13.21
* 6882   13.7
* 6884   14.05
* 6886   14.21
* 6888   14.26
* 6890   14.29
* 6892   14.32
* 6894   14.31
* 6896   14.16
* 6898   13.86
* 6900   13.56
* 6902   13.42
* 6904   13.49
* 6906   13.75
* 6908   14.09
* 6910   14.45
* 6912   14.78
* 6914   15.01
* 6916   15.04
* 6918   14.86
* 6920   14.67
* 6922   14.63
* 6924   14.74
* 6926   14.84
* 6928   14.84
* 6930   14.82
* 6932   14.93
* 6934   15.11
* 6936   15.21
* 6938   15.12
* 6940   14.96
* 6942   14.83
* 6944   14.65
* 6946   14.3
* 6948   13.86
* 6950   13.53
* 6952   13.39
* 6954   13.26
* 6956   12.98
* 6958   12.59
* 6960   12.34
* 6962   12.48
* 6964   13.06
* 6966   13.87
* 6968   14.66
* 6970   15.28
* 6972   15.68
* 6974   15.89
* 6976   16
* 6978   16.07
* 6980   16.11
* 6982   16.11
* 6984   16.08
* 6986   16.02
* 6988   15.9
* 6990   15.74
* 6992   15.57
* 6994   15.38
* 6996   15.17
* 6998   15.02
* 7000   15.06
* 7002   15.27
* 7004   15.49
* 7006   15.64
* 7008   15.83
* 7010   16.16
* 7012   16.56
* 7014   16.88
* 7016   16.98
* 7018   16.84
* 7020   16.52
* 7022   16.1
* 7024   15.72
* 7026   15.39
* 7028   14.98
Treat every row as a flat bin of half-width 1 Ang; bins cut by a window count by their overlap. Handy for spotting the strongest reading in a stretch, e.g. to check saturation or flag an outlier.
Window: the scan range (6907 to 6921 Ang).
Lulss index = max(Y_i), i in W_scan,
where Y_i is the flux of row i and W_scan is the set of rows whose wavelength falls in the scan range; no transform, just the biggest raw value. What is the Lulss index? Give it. 15.04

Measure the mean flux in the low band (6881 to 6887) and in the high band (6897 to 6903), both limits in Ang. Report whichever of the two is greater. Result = 14.0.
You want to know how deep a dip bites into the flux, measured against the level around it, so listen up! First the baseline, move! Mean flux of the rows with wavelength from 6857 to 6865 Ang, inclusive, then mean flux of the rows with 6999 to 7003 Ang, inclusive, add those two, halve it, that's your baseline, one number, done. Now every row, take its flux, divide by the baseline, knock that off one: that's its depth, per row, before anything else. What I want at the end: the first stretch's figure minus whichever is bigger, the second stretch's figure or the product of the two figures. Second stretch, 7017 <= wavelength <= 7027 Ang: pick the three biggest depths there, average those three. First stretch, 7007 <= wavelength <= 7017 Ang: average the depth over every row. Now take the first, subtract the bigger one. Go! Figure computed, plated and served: -0.17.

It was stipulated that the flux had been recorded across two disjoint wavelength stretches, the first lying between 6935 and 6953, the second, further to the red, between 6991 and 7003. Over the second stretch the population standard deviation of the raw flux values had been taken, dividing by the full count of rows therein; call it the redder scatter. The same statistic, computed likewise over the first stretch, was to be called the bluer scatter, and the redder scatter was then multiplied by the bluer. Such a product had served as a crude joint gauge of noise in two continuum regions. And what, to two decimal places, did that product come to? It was 0.12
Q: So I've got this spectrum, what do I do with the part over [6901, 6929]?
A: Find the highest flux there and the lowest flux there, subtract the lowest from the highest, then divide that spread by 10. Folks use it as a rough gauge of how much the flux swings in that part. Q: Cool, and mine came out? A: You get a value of 0.16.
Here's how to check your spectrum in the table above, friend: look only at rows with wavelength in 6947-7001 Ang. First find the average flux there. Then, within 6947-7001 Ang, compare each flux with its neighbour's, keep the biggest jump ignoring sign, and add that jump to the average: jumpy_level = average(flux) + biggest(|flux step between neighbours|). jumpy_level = 15.5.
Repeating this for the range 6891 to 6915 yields 14.5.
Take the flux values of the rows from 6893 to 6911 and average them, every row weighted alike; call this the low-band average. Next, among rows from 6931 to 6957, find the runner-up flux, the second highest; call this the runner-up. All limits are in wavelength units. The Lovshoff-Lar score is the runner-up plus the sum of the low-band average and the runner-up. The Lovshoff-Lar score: 44.1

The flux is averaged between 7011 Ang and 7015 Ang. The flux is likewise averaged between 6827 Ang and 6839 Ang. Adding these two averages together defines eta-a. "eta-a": 26.8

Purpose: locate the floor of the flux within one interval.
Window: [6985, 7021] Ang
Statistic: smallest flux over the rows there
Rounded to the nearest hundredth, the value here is 15.02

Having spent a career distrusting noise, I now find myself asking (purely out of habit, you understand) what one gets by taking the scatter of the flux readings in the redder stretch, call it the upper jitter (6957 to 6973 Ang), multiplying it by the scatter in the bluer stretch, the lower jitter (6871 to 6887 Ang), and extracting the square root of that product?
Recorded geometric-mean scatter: 0.9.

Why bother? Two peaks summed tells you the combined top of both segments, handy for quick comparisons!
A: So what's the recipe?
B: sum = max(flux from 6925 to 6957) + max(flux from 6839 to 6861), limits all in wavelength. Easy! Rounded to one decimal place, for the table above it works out 28.5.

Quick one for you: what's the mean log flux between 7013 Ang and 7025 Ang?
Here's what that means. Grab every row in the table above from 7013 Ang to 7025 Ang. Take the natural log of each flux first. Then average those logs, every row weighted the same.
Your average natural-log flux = 2.80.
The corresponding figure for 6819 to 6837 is 2.32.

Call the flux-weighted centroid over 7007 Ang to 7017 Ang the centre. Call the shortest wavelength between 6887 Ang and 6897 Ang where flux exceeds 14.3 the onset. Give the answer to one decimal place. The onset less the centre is -120.1 Ang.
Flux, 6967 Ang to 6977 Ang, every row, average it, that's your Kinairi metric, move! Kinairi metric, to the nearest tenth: 15.5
